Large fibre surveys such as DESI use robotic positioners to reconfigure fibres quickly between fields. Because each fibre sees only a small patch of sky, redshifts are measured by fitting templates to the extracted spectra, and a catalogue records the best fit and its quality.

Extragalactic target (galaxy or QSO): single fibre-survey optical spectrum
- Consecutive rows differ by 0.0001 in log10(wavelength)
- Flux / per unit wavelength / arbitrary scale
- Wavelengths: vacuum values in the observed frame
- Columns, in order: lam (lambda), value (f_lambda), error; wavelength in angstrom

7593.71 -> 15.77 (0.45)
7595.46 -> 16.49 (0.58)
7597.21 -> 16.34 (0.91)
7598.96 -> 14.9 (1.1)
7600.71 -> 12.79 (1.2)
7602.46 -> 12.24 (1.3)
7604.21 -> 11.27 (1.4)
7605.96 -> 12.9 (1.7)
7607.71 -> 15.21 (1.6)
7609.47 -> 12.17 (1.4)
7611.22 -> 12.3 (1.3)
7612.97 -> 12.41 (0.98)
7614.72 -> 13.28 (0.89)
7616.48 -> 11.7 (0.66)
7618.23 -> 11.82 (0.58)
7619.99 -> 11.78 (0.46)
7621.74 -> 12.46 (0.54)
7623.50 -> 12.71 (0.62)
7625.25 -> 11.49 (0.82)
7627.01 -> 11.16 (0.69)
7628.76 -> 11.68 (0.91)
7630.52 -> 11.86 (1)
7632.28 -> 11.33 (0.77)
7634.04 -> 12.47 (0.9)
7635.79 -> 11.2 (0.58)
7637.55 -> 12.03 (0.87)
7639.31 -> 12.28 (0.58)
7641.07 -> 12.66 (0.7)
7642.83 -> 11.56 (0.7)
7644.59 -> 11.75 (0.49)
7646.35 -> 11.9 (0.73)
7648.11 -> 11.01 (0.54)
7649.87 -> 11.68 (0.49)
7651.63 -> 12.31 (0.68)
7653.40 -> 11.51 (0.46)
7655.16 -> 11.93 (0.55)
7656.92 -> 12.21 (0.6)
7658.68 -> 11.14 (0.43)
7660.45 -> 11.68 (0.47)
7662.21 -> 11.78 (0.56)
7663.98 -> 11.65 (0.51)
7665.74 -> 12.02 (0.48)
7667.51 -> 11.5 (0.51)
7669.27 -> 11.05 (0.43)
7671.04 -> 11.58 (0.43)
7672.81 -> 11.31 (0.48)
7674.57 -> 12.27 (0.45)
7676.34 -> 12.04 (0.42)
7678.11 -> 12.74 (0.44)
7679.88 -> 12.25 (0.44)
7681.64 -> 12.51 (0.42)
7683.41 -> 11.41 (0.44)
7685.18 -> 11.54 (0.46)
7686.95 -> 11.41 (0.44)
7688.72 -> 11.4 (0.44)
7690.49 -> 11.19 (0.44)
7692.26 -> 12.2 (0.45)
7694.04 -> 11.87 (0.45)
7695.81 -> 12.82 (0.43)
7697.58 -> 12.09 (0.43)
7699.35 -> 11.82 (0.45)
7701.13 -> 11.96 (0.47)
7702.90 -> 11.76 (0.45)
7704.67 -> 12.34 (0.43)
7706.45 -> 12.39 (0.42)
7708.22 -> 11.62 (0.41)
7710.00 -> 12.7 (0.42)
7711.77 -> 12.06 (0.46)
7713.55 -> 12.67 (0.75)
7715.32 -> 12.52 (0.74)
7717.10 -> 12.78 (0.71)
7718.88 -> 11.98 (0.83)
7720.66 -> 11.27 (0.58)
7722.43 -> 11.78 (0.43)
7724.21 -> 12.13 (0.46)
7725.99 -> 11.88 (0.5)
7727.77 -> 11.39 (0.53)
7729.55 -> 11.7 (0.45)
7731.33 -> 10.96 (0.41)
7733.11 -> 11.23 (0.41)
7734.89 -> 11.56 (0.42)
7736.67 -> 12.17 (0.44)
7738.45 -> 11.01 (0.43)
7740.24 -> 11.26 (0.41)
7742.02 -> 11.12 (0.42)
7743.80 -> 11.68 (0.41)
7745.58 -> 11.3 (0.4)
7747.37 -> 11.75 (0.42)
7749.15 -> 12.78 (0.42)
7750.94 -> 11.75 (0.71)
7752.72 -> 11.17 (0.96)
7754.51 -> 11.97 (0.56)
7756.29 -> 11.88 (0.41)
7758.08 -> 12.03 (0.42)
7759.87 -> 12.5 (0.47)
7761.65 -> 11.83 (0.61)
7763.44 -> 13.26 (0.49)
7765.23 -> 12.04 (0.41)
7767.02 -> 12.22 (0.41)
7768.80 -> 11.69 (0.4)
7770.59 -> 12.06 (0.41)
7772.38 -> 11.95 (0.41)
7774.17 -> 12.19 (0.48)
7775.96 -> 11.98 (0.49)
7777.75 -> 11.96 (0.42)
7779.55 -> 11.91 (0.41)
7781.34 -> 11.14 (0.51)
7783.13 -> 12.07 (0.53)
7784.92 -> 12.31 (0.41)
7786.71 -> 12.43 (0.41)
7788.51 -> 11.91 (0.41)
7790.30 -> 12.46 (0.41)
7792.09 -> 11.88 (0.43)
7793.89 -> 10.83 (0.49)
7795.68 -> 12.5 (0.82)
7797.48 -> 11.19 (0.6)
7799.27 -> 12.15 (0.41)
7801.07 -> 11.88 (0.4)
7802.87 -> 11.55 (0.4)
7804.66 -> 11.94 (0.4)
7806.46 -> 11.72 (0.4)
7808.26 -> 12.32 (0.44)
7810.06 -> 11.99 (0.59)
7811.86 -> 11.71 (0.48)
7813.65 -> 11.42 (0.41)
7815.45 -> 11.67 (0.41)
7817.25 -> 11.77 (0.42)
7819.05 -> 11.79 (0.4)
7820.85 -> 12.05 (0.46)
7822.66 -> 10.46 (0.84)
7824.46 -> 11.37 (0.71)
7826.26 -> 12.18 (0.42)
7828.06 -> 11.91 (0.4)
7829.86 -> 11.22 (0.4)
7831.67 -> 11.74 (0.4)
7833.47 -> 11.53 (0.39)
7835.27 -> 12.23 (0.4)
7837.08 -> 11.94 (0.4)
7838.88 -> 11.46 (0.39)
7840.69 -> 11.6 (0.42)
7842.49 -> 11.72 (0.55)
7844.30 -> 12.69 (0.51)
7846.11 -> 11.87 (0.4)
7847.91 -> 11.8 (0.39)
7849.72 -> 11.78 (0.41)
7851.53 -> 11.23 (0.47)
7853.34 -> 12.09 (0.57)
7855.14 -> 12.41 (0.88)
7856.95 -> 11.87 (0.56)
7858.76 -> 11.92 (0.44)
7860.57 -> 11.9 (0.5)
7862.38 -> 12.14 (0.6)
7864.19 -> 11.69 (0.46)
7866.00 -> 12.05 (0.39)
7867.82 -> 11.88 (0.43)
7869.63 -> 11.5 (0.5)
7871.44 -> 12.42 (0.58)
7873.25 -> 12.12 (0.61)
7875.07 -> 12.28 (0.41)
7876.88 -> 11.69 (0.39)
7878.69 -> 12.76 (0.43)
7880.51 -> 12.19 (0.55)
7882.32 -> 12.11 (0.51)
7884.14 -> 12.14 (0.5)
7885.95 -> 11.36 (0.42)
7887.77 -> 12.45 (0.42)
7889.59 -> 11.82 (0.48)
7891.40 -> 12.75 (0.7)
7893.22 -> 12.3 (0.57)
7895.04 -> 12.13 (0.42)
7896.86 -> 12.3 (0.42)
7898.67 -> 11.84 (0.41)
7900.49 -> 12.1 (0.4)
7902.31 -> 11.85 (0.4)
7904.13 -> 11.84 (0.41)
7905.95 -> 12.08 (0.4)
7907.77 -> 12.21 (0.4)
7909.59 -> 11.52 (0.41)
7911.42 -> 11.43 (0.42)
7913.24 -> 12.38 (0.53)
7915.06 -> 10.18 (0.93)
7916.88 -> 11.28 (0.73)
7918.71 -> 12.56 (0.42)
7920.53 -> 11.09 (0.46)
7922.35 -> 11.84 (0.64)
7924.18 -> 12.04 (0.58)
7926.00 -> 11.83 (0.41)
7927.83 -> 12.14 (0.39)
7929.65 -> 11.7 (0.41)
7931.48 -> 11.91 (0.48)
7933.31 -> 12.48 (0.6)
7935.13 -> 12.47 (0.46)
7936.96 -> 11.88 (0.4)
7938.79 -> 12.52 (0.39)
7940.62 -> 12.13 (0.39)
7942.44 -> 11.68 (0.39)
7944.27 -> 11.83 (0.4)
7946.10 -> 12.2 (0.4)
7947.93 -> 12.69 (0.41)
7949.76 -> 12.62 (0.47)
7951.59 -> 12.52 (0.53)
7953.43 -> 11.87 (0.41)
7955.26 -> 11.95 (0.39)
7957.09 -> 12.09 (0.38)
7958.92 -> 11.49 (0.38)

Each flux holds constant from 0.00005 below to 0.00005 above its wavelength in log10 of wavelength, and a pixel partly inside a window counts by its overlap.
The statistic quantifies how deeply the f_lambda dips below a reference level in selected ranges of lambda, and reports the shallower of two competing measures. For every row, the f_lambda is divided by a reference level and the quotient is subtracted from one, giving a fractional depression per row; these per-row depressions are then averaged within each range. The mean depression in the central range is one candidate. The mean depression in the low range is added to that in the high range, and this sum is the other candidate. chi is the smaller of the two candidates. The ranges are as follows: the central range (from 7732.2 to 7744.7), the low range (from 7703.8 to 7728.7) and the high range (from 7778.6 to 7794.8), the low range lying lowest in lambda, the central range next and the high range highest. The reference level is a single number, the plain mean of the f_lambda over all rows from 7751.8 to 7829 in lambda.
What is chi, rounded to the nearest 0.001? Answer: -0.018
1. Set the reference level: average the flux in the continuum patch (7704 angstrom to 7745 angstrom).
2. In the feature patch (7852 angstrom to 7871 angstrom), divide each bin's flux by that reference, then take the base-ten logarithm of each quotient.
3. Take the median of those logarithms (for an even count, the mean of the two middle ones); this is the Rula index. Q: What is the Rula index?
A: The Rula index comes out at 0.003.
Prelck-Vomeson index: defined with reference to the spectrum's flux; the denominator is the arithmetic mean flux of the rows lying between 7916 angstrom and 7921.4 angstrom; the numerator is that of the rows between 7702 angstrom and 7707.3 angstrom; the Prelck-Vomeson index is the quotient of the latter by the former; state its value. 1.04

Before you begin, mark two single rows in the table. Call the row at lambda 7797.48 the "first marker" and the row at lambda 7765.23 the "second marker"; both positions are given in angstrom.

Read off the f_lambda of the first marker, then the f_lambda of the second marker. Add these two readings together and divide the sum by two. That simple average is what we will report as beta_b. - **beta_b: 11.6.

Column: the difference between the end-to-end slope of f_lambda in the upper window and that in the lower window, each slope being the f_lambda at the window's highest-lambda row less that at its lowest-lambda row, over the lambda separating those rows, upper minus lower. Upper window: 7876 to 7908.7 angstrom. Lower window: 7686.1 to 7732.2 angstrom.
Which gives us 0.03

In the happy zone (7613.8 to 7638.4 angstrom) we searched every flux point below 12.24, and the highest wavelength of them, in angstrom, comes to 7637.55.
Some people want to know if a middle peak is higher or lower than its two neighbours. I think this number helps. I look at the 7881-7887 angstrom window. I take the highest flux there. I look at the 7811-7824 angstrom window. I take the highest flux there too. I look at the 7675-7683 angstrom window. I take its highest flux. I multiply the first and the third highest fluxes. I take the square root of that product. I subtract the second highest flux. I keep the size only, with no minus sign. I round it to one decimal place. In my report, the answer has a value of 0.4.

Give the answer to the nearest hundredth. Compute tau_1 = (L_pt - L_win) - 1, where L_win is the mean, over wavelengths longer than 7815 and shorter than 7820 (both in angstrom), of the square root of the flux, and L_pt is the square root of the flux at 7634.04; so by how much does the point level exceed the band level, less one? -0.90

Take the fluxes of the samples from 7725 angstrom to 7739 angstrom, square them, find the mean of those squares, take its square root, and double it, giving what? 23.0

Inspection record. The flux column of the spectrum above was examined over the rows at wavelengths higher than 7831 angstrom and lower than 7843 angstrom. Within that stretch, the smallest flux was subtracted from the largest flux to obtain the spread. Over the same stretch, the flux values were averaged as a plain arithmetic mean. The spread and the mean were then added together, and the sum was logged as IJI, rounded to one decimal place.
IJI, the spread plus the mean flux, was 12.5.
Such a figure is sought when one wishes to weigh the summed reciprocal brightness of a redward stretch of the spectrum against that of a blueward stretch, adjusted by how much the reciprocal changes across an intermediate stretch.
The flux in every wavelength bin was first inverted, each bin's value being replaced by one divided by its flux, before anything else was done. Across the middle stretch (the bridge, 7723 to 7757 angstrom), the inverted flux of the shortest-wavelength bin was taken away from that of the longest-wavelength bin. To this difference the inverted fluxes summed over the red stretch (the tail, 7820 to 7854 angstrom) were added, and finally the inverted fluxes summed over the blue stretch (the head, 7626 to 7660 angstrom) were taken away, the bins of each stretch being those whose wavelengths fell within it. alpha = 0.0076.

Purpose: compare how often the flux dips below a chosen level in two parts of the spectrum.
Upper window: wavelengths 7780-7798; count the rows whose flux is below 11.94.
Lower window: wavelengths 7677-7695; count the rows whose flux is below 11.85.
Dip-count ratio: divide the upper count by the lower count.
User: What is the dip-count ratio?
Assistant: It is 1.00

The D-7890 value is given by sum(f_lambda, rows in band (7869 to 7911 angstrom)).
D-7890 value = 278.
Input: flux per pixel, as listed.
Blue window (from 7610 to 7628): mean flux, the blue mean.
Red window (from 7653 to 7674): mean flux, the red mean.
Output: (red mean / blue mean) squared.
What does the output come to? 0.92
